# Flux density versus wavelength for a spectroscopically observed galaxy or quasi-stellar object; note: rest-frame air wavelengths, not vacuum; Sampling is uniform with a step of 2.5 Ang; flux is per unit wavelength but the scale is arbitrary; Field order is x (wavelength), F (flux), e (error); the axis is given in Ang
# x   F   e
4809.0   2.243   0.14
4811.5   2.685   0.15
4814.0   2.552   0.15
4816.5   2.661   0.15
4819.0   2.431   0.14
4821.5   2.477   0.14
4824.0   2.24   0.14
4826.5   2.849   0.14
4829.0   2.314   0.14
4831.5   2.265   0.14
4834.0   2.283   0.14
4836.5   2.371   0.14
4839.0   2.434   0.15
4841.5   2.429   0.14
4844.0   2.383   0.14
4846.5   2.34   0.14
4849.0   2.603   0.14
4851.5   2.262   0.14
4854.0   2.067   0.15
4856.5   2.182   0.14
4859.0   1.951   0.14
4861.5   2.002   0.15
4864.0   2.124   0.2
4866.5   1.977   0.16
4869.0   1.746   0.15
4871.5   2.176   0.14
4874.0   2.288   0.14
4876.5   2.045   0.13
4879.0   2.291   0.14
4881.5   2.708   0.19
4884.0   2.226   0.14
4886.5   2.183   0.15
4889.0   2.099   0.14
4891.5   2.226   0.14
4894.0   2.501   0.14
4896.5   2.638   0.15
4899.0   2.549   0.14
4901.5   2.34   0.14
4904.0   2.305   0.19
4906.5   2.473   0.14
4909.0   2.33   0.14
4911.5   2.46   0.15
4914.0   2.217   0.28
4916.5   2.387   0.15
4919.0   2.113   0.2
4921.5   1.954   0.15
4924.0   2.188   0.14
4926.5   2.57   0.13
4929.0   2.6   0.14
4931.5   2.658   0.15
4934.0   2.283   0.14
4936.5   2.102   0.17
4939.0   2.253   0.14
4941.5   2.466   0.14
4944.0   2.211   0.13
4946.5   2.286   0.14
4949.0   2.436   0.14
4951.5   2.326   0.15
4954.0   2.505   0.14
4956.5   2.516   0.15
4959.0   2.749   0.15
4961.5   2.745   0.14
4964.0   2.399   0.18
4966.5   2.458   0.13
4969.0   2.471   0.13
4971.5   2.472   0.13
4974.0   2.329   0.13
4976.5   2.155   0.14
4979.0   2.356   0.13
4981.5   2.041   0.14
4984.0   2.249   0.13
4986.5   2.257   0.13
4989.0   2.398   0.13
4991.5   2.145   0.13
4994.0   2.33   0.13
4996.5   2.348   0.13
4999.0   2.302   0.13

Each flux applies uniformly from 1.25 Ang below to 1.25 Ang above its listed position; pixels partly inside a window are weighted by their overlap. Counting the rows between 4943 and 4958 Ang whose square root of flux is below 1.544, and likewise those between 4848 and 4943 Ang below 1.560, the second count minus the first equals 24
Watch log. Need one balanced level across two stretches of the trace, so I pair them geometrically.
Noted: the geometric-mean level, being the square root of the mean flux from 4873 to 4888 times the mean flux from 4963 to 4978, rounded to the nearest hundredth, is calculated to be 2.33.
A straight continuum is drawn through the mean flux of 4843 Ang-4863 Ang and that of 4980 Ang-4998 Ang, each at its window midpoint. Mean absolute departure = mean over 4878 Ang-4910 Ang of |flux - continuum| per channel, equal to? 0.17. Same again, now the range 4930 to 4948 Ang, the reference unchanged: 0.13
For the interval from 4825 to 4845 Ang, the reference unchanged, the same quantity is 0.20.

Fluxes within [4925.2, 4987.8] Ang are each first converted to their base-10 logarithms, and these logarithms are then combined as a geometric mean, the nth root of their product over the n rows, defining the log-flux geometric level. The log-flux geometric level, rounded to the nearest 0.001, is 0.377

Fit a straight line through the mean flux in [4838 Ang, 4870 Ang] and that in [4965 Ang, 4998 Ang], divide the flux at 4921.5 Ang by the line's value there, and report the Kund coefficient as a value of 0.87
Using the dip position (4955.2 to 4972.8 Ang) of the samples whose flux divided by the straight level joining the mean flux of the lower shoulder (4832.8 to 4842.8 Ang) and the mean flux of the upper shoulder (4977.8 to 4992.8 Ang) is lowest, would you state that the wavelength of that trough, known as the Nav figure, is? 4964.0 Ang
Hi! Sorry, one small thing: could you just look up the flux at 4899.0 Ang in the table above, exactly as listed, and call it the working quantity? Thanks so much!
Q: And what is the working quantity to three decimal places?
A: 2.549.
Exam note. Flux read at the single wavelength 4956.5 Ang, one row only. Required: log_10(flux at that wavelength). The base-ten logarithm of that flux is 0.401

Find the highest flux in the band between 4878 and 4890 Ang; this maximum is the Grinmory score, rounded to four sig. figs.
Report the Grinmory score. 2.708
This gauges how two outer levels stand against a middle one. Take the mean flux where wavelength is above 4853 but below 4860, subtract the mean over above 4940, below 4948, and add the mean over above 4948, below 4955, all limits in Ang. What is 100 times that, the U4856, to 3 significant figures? 217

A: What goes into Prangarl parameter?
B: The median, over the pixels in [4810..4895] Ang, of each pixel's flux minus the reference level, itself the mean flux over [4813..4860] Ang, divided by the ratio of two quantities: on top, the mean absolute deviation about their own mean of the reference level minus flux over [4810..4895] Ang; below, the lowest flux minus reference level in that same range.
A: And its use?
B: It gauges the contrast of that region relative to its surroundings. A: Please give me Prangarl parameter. 0.30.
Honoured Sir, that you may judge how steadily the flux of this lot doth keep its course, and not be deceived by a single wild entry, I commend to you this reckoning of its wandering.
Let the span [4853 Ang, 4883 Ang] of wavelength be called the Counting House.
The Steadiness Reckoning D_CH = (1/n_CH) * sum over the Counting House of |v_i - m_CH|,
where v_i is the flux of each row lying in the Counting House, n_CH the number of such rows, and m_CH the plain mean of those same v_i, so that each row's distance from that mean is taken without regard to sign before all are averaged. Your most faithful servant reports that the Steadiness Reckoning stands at 0.17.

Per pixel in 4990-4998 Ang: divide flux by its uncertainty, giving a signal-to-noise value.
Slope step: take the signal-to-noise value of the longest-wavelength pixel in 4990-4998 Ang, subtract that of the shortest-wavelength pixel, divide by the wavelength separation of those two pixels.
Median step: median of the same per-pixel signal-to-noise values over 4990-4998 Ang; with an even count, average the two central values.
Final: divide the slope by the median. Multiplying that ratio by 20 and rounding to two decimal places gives 0.35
